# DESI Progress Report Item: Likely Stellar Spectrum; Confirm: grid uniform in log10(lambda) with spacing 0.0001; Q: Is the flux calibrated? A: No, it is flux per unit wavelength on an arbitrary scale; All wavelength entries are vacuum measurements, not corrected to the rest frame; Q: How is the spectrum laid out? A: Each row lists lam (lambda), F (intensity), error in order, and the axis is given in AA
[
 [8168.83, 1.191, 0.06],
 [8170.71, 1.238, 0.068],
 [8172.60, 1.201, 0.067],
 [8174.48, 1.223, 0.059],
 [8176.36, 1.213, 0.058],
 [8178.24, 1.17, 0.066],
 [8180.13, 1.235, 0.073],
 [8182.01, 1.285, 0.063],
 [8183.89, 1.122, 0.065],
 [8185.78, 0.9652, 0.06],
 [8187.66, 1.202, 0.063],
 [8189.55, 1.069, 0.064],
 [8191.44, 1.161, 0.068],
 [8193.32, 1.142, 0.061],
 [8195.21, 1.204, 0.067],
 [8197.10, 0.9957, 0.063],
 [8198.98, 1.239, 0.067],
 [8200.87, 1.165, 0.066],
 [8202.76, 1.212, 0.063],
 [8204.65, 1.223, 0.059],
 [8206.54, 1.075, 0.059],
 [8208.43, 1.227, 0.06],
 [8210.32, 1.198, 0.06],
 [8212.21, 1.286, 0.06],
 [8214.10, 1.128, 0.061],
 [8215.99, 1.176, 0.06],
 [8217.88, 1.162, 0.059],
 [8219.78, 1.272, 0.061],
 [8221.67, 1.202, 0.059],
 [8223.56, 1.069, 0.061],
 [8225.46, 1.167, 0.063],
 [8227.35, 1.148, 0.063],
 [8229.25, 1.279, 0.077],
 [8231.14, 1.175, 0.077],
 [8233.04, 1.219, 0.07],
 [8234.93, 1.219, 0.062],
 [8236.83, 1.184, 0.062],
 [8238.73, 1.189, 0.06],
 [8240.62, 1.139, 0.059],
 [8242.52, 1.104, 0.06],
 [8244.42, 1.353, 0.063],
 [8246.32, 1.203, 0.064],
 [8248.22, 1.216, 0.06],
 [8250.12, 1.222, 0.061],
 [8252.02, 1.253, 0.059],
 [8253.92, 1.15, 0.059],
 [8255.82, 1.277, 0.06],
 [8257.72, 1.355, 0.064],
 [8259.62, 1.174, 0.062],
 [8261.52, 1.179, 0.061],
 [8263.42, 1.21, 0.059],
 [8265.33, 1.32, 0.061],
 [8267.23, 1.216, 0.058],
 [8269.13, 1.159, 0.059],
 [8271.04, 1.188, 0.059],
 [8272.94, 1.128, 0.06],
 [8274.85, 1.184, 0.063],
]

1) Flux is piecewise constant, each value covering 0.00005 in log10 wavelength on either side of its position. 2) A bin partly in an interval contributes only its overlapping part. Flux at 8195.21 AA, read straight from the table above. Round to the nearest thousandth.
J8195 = 1.204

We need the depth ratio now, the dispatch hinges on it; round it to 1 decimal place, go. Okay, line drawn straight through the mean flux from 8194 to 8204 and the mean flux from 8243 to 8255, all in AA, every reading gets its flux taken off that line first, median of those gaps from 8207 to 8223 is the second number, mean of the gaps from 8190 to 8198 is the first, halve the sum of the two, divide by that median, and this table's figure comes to -0.7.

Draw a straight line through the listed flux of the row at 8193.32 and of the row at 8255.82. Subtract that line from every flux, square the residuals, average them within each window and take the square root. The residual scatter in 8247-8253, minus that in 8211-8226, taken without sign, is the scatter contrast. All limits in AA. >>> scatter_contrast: 0.036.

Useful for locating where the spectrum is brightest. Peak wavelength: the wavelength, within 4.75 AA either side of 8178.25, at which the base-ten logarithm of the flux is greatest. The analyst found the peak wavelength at 8182.01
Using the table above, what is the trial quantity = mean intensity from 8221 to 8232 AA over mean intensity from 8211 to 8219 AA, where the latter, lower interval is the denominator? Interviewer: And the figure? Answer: 0.99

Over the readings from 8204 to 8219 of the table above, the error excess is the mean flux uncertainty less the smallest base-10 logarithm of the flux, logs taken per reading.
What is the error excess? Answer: 0.028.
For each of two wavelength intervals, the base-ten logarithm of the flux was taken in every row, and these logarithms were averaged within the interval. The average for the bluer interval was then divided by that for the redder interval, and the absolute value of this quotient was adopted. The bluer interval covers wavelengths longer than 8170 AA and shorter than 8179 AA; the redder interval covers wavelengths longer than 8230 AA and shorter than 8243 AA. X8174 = 1.2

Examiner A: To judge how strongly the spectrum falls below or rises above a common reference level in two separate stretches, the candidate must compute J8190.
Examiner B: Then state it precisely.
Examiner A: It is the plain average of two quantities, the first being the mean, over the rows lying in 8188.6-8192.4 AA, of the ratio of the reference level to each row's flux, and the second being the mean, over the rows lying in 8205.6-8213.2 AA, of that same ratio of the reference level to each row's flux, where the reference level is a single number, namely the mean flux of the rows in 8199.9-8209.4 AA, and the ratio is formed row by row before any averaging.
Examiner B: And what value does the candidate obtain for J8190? 1.03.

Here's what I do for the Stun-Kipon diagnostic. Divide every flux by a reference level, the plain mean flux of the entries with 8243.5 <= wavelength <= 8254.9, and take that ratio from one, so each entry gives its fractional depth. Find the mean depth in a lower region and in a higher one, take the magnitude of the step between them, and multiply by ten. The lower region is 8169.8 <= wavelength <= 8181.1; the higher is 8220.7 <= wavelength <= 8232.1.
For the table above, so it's 0.32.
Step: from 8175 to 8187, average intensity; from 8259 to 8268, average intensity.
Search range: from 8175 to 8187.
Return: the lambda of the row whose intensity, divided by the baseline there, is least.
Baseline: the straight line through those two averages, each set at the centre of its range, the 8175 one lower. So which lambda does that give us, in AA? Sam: 8185.78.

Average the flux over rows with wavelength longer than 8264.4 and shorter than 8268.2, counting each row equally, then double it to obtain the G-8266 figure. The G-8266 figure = 2.54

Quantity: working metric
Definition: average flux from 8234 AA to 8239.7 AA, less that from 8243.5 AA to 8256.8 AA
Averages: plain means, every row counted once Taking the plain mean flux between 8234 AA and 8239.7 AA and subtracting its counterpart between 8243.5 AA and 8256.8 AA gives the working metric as -0.04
